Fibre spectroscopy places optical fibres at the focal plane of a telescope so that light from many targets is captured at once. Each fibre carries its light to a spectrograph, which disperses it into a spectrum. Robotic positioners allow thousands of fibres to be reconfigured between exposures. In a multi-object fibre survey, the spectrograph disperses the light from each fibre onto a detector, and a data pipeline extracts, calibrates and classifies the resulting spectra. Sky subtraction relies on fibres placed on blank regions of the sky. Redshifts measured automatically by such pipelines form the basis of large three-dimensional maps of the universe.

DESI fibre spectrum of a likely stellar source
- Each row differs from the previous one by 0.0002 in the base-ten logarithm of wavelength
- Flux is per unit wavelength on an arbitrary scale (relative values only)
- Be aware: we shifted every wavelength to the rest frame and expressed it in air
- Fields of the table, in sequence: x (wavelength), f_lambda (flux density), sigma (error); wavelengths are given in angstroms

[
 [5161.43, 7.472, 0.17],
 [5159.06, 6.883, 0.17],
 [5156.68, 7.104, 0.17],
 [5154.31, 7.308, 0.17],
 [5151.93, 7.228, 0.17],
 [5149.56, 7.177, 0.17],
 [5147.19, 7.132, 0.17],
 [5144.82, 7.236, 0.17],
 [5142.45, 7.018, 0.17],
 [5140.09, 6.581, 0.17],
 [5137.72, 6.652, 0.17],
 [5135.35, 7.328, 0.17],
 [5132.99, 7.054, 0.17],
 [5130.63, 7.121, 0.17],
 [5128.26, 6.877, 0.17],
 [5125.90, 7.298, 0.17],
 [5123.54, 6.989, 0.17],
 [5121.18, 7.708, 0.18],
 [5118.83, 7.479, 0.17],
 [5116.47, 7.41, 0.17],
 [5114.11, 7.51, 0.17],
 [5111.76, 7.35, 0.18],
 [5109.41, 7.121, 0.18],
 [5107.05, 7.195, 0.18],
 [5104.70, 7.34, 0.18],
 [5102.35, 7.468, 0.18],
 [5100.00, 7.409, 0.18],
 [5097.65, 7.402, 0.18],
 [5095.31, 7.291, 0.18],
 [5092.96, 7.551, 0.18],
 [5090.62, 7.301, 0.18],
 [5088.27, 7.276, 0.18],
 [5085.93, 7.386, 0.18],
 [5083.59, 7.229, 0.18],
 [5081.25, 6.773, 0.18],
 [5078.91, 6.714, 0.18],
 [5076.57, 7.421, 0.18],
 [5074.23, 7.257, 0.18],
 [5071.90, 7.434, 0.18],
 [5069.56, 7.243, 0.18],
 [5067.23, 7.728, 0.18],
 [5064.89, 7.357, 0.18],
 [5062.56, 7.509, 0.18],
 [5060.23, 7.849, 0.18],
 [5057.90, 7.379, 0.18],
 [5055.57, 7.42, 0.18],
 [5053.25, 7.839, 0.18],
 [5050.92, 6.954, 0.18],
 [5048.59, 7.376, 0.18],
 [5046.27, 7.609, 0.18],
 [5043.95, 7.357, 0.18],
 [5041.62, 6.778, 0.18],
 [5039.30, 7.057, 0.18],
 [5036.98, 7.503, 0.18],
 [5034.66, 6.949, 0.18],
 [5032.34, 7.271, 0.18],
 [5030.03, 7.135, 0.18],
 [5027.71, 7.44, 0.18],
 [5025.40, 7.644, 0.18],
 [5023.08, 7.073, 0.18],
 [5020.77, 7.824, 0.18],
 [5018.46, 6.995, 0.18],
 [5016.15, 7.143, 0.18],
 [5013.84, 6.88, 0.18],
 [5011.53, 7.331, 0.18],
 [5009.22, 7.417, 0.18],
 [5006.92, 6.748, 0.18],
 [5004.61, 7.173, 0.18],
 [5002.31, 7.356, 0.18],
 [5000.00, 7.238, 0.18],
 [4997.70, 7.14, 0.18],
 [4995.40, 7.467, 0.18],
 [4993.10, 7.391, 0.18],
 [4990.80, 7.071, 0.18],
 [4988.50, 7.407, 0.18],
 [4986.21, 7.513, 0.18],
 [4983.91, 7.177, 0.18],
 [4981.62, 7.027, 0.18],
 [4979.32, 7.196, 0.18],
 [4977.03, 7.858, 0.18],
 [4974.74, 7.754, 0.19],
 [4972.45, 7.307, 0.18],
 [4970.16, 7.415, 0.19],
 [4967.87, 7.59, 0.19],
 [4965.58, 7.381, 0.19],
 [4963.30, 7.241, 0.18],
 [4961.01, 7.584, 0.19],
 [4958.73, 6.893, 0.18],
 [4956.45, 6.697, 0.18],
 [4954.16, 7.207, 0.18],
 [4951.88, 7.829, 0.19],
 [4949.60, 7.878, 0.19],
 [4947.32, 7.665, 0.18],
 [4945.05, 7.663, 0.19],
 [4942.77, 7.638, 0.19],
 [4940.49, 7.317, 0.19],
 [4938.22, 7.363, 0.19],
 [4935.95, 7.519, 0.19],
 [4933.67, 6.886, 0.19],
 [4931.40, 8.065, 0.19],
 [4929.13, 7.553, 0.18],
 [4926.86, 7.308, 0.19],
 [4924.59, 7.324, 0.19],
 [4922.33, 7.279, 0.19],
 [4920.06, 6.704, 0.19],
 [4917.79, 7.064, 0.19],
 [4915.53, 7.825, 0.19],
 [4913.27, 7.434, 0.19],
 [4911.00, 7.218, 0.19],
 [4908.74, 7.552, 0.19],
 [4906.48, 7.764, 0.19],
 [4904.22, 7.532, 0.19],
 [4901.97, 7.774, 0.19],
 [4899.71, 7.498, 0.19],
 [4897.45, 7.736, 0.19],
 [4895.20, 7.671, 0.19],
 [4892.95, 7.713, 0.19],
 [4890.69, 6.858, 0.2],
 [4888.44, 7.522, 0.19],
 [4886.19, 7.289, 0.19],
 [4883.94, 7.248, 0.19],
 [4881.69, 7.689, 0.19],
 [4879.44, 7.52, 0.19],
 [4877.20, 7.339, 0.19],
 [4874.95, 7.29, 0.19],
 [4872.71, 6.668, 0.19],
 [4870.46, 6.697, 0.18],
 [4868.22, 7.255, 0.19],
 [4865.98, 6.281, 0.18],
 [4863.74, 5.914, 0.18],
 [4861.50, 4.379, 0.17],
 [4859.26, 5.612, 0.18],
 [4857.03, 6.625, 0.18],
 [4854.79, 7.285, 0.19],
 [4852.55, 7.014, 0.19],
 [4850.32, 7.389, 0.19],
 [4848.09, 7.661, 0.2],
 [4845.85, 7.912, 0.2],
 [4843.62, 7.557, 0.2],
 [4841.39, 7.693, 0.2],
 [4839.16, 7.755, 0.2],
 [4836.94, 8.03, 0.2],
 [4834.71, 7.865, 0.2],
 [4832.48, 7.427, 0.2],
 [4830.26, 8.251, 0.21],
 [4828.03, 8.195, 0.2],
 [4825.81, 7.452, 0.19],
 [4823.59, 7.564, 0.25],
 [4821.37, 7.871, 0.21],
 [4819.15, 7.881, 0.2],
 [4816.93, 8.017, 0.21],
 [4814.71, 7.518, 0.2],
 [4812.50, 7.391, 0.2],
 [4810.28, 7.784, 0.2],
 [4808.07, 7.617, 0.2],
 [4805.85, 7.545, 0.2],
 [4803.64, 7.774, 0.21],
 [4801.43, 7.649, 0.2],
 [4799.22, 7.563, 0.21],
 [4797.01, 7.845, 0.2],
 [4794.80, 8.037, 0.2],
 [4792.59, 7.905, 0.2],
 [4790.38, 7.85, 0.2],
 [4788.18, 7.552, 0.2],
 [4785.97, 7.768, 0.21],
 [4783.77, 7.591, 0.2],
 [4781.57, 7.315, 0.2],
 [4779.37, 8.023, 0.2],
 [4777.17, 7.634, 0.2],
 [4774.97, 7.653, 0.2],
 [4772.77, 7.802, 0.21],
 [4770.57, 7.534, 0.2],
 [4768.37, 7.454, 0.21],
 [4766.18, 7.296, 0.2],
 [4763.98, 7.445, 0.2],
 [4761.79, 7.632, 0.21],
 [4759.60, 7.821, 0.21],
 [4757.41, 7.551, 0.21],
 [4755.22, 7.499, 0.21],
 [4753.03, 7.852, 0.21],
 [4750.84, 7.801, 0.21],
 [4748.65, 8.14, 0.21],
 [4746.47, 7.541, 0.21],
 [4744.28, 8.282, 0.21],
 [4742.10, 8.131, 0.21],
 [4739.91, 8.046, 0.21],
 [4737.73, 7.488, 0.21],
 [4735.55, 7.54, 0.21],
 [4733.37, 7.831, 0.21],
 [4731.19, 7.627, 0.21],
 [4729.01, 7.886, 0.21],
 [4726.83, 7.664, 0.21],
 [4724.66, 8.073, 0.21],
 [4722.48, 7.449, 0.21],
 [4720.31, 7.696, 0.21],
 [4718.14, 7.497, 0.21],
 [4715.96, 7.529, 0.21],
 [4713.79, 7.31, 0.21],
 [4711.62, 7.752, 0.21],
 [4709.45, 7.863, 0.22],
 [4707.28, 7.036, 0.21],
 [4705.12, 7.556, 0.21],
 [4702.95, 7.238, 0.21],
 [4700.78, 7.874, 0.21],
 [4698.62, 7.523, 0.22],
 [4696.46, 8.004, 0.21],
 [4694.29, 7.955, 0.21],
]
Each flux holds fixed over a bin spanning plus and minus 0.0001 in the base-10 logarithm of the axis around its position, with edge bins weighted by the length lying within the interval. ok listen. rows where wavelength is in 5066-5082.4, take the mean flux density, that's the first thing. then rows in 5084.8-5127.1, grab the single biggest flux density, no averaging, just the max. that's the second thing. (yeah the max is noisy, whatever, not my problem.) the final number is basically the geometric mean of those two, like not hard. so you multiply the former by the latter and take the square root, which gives 7.46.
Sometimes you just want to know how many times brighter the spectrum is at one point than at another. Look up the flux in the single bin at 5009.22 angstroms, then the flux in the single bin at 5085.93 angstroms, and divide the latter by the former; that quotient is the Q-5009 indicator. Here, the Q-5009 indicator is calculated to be 1.00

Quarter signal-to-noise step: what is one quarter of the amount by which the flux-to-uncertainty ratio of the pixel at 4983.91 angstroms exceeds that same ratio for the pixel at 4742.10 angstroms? 0.29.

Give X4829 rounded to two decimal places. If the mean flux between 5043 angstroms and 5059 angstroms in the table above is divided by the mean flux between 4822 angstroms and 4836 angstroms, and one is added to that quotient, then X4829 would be 1.95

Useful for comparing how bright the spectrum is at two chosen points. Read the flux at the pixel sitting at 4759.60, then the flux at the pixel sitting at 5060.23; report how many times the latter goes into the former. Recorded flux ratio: 1.00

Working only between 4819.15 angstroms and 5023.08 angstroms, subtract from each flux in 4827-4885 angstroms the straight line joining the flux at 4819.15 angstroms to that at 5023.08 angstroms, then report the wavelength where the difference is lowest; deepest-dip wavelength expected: 4861.50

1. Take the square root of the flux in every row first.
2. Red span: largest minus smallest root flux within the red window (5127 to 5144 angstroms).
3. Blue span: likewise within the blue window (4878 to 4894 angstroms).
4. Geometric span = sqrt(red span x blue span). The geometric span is 0.150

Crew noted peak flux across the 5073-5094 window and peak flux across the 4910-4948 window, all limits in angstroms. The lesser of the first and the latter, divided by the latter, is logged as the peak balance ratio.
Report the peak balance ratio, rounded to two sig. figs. 0.94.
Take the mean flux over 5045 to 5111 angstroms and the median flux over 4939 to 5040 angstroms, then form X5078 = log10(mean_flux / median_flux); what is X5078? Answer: 0.002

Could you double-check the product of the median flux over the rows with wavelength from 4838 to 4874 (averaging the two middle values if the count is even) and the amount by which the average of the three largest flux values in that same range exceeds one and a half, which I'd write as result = 45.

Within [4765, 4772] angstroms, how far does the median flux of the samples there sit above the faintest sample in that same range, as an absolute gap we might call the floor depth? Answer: 0.2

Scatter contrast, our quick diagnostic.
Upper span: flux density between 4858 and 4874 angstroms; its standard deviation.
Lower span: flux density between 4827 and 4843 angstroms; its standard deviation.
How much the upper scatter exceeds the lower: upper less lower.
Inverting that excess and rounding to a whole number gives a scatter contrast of 2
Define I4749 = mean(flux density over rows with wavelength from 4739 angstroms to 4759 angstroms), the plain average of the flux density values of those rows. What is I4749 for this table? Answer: 7.87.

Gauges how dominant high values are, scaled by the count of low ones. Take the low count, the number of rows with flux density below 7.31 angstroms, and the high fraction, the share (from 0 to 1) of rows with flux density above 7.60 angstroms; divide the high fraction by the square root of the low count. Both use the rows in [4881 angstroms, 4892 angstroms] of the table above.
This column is 0.12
